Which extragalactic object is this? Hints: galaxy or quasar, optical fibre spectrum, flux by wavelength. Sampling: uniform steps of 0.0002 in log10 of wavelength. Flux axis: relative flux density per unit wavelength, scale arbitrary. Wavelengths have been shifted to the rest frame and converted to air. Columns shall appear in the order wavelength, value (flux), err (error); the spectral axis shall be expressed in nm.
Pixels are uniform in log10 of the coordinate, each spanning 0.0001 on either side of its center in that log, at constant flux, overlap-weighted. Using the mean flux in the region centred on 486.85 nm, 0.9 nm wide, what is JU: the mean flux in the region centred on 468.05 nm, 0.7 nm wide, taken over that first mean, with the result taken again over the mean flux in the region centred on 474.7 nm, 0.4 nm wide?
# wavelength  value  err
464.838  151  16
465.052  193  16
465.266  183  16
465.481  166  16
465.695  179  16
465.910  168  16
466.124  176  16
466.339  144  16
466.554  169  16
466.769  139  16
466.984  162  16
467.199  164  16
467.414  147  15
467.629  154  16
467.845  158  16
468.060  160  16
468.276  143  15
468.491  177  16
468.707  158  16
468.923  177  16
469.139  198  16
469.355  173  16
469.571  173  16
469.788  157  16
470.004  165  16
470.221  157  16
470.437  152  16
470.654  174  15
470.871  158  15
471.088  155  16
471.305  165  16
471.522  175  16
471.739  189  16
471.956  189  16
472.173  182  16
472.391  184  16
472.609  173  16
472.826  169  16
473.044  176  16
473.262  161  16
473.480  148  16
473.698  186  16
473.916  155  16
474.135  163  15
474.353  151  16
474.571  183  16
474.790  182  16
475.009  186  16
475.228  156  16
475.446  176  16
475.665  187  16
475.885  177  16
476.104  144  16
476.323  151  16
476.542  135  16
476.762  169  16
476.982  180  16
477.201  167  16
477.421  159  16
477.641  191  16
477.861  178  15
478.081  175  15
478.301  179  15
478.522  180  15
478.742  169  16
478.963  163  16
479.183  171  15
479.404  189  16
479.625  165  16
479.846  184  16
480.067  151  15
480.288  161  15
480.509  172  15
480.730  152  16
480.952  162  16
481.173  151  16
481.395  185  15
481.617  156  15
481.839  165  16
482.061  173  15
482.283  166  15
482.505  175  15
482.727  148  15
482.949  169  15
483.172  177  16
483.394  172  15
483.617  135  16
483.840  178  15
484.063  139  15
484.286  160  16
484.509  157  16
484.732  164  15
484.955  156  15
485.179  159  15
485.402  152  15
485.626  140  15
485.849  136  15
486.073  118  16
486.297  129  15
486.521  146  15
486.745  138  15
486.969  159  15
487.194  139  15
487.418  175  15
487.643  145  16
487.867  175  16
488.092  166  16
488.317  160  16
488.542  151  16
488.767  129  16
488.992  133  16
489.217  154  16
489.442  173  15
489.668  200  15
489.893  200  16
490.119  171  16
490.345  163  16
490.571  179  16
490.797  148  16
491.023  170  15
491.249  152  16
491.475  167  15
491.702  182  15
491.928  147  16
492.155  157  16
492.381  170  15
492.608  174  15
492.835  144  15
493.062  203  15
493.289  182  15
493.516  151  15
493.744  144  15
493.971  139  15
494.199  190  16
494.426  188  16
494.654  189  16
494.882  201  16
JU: 0.0058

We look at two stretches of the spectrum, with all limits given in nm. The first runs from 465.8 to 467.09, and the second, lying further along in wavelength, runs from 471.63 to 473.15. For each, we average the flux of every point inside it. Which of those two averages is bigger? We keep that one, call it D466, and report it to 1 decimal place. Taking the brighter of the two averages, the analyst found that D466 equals 180.3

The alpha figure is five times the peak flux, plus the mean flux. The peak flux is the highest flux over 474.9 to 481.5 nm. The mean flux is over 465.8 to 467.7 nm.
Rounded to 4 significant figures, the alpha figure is 1113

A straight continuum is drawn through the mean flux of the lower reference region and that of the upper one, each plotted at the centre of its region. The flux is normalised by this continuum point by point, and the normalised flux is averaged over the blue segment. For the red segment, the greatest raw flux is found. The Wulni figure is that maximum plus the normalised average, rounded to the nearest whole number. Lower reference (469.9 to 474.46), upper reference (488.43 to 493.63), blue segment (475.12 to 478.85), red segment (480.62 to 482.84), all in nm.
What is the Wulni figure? 186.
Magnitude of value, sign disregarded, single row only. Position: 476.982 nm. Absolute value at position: 180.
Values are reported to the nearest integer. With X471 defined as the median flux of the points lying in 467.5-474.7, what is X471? 165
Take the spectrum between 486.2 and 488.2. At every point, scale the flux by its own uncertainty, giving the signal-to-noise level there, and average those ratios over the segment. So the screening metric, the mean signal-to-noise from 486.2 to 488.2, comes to 9.9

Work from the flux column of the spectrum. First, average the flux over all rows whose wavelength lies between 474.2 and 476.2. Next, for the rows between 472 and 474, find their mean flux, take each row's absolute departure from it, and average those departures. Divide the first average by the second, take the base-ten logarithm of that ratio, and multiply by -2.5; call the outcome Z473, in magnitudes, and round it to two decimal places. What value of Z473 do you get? -3.00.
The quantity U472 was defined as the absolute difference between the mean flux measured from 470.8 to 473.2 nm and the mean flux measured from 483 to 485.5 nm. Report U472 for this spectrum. 15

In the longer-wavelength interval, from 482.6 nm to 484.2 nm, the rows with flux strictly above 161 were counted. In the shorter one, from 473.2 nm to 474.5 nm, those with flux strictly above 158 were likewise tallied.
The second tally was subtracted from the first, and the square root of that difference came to 1.0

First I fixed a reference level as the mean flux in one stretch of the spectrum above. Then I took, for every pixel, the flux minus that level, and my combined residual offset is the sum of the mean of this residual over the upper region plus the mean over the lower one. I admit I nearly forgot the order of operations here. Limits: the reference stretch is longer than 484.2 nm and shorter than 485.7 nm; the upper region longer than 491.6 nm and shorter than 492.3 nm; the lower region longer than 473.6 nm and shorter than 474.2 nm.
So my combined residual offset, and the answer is 19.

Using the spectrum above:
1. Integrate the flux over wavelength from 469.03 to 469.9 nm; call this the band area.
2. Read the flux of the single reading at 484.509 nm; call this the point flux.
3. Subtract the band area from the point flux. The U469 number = 5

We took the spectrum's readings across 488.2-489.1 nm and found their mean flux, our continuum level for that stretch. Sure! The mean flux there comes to 143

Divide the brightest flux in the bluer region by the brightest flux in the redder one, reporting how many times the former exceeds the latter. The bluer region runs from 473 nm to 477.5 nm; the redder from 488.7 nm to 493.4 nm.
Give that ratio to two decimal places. 0.92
